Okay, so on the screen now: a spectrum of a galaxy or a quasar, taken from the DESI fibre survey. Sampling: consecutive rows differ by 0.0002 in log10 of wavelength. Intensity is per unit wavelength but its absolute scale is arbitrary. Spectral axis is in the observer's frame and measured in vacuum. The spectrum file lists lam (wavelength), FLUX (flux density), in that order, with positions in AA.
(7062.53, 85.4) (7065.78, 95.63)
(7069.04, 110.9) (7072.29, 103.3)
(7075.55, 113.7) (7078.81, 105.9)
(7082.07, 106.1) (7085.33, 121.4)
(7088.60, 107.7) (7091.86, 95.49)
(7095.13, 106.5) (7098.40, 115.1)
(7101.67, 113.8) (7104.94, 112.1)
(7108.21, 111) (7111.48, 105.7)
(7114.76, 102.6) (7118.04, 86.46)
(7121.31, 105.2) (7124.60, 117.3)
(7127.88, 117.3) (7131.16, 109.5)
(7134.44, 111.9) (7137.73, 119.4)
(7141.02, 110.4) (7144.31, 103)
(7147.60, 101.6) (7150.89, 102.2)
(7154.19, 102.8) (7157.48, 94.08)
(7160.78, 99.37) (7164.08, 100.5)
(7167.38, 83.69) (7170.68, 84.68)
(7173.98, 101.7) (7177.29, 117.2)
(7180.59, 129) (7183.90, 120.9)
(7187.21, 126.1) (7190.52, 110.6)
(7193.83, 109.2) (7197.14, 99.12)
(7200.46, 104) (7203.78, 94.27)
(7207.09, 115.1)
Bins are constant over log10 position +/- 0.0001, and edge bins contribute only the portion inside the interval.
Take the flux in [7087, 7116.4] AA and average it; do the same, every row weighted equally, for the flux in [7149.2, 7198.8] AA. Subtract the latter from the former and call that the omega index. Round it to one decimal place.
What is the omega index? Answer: 2.4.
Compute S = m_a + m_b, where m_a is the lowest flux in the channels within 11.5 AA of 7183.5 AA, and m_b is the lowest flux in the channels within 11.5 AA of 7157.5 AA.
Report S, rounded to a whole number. 185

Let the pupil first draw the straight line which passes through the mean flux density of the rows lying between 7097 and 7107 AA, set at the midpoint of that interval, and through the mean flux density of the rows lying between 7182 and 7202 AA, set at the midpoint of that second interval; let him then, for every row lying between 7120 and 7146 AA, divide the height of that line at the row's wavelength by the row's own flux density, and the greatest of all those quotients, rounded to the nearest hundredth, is 1.09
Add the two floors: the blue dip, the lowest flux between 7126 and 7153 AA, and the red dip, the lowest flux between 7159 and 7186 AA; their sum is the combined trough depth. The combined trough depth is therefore 185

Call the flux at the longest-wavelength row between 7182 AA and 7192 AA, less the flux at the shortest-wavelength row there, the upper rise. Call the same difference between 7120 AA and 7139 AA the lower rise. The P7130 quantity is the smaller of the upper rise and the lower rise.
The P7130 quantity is -10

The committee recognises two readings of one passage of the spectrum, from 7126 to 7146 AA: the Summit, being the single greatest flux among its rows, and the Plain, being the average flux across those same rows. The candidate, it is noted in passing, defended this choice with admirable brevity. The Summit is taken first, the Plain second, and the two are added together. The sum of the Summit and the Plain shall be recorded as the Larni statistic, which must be 231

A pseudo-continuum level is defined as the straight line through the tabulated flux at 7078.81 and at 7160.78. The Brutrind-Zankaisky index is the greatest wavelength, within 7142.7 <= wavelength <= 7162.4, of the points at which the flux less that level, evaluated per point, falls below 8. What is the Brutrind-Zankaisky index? 7160.78 AA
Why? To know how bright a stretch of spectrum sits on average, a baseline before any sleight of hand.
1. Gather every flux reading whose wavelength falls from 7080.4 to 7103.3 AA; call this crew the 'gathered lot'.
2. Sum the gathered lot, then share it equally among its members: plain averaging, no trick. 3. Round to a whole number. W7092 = 109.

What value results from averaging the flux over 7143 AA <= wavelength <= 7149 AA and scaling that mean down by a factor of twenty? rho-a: 5.12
